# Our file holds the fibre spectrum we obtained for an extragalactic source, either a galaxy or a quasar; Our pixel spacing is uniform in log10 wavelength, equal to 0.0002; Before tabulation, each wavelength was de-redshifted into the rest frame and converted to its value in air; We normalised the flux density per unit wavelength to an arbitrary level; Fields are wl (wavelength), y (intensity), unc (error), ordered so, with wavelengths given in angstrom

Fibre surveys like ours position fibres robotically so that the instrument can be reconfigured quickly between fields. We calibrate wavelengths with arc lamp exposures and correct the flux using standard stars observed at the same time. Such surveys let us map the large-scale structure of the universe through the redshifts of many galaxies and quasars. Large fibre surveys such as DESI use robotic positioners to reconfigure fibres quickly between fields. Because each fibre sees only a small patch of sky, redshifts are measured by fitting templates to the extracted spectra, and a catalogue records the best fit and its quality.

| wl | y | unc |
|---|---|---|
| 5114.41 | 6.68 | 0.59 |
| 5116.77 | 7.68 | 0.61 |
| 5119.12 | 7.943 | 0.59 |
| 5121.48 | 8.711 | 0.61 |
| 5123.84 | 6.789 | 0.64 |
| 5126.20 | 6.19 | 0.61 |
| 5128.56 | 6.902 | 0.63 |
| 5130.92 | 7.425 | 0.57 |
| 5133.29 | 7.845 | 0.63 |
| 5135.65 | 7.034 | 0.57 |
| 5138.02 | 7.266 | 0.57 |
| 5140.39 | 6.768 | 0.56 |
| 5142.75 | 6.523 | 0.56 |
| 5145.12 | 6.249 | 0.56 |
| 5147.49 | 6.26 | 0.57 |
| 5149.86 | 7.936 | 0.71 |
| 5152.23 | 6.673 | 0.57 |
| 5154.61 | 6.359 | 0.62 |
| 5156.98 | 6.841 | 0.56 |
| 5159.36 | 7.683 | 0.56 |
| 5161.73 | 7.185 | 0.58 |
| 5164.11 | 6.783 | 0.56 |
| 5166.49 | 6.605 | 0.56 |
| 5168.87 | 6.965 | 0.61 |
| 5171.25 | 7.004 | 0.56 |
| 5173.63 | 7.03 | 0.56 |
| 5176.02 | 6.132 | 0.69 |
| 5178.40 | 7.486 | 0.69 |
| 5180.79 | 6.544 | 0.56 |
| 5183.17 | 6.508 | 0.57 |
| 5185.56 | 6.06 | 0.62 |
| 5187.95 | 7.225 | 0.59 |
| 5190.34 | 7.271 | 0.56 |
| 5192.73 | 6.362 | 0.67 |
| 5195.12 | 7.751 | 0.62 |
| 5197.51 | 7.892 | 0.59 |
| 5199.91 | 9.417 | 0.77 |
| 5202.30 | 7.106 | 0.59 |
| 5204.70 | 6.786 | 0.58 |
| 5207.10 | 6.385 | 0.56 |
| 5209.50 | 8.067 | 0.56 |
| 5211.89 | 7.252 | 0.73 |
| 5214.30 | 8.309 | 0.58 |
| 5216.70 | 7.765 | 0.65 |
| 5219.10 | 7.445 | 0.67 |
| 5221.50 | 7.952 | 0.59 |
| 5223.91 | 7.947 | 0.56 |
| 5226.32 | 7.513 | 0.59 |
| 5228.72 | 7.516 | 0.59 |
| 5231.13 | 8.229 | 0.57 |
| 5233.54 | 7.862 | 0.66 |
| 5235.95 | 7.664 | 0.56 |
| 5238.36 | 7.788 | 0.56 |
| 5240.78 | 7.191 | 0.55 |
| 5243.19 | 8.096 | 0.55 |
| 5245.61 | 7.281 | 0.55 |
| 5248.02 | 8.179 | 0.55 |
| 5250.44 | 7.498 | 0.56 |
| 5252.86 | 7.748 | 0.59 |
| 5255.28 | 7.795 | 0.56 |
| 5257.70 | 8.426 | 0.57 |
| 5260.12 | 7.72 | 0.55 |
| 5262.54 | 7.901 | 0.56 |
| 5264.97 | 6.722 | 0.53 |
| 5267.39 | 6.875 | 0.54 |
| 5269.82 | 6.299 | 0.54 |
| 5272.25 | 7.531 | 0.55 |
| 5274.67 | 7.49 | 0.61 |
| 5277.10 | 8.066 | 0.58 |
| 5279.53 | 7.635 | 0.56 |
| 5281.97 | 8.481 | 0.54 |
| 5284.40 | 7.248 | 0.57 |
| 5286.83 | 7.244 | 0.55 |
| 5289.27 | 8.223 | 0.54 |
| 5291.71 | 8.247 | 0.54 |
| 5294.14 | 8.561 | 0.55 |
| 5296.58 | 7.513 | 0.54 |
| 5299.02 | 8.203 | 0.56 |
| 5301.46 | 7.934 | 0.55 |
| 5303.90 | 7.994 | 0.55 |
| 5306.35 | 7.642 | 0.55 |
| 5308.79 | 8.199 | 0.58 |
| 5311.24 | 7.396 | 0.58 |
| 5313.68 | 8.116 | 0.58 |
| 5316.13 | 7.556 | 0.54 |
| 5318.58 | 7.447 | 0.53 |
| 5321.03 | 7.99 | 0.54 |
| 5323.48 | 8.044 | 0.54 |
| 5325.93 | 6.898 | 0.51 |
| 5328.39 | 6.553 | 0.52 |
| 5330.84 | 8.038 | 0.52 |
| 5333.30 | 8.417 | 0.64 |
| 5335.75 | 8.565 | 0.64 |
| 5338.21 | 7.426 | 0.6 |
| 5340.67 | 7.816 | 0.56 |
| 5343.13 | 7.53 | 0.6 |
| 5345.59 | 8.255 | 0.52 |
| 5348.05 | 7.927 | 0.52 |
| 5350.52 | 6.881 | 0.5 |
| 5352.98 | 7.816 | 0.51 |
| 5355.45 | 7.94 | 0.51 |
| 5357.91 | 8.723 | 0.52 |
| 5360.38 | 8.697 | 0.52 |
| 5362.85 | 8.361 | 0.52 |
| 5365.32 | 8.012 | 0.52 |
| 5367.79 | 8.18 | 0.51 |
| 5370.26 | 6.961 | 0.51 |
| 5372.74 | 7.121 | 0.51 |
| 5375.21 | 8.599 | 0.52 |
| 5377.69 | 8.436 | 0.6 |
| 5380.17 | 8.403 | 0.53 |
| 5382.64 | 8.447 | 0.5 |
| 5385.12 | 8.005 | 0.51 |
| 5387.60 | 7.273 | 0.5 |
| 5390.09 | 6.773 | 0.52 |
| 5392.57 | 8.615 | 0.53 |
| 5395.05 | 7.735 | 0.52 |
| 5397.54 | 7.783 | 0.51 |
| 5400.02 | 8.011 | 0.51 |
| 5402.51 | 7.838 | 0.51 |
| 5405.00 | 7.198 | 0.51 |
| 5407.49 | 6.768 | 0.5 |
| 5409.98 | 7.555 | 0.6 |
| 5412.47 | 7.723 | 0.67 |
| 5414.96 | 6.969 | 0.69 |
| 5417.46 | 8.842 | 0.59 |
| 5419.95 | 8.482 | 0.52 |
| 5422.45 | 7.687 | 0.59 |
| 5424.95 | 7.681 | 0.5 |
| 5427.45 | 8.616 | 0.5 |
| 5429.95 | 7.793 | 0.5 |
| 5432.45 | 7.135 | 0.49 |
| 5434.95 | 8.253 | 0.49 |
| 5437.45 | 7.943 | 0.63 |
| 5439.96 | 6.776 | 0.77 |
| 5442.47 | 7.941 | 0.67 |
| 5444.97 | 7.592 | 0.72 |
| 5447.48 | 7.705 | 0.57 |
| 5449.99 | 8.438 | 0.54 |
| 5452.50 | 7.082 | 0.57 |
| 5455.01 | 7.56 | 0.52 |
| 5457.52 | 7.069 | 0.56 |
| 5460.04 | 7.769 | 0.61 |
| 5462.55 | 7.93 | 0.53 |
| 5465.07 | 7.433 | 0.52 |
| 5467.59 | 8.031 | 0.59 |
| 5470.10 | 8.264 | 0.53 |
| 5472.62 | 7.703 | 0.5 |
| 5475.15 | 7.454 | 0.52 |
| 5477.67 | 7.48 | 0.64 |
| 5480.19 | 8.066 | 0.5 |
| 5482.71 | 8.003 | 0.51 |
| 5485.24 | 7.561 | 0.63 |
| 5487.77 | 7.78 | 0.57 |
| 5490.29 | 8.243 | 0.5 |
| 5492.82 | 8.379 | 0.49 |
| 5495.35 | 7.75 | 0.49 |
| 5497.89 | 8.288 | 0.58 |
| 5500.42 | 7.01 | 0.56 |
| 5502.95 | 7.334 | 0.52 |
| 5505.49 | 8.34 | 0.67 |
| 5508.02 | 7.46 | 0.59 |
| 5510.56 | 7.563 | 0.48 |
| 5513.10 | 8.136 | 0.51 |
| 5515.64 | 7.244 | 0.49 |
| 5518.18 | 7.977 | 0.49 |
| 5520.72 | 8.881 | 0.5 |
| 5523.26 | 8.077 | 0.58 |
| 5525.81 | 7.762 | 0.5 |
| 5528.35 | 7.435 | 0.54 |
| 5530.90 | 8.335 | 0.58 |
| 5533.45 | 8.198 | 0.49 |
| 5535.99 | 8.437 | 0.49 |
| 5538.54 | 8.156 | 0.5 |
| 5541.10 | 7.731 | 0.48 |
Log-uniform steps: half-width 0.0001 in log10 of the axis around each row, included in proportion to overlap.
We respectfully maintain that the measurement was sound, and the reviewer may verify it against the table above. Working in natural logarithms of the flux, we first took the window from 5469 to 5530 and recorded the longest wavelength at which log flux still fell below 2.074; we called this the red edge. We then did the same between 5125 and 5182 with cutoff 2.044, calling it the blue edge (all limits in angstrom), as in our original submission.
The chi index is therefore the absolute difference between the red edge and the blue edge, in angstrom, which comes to 347.6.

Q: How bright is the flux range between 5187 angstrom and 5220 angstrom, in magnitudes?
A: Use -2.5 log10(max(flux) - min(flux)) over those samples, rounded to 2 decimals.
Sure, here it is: -1.21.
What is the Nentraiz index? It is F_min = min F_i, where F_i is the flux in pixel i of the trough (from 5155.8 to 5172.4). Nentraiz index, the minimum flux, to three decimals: 6.605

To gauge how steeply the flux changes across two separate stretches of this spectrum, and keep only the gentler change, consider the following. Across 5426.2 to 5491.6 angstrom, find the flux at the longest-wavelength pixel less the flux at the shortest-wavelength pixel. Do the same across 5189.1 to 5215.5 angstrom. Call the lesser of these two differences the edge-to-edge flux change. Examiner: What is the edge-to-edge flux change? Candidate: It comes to -0.37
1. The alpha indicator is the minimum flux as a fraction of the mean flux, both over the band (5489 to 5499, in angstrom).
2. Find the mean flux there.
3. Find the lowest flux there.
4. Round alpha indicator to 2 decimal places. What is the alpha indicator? 0.95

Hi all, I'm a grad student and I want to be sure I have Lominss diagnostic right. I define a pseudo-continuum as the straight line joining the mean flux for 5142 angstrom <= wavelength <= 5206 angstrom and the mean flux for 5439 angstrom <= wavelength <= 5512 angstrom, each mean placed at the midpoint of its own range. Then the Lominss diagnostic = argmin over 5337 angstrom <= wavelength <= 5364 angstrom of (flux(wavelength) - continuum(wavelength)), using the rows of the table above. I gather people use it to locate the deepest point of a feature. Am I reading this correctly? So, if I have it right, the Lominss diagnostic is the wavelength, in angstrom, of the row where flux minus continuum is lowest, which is 5350.52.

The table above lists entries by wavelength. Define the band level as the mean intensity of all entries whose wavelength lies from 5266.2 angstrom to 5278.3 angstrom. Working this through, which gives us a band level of 7.3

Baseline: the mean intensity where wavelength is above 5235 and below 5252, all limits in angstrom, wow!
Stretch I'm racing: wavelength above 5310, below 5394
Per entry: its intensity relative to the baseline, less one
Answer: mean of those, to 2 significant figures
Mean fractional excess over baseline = 0.025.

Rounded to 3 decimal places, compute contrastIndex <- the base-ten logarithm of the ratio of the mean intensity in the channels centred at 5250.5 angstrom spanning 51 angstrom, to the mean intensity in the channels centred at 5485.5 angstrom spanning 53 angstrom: -0.012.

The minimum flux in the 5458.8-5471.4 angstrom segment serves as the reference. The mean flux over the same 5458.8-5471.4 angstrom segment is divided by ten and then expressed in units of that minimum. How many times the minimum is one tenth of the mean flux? 0.106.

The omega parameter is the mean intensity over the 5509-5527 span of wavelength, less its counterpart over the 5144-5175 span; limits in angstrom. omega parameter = 1.1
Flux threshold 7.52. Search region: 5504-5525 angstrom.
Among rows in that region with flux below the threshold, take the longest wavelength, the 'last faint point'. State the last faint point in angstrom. 5515.64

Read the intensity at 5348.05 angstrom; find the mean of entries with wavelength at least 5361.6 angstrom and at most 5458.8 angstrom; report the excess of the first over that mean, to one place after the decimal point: 0.1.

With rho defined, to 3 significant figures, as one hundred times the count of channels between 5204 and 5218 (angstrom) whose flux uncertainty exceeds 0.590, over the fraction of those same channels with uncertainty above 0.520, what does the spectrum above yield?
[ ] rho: 200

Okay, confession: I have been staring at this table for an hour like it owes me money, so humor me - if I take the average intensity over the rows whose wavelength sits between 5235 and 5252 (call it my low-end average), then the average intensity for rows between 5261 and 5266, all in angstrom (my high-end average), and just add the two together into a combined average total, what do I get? 15.0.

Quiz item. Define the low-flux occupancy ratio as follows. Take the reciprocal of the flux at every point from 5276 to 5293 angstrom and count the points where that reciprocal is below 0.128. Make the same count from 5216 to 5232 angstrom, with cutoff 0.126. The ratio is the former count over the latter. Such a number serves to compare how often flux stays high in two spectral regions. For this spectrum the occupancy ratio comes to 1.3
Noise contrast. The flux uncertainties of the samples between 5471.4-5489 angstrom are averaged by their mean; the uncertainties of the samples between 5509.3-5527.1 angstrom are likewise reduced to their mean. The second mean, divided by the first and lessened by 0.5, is 0.42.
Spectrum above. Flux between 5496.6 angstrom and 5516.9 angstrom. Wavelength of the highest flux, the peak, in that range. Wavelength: 5505.49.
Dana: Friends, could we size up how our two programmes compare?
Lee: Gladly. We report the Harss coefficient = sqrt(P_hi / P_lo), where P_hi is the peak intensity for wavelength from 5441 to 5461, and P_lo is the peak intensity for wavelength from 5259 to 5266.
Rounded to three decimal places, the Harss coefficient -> 1.033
